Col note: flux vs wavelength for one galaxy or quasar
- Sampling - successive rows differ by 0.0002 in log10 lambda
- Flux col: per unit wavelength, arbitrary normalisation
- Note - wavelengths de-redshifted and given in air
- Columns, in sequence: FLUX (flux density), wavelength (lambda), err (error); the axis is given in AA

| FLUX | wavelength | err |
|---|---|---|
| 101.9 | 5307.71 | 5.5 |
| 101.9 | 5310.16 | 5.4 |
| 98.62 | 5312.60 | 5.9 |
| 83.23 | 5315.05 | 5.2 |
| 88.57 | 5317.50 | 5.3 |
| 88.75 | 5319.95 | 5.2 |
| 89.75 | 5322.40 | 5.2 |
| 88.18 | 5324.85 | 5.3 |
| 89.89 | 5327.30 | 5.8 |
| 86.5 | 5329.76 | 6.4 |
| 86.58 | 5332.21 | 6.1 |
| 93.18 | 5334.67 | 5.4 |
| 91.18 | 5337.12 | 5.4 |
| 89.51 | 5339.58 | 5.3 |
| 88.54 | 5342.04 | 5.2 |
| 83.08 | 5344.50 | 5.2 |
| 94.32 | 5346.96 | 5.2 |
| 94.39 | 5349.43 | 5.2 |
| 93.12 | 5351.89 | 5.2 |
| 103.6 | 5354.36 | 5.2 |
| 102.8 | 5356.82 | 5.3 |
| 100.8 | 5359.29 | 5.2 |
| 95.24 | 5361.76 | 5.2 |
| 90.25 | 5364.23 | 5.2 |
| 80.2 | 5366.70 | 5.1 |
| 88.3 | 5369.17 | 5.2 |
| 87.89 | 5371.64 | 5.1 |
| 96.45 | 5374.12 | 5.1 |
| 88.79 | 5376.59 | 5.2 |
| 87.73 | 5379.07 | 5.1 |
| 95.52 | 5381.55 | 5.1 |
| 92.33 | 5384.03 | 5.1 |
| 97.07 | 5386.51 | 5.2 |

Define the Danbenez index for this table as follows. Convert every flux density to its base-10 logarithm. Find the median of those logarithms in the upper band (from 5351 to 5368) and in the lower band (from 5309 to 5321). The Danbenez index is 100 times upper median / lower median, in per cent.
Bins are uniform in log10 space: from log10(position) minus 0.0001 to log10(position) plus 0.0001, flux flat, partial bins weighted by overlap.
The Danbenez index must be 102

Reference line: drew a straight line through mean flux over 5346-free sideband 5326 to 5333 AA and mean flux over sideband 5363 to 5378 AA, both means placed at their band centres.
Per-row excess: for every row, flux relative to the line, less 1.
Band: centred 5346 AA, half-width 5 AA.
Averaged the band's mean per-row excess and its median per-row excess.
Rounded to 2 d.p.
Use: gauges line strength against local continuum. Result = 0.03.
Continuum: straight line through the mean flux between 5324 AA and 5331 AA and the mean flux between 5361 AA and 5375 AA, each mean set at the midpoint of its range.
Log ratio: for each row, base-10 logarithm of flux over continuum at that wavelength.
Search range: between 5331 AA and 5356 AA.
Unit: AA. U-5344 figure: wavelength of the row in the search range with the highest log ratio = 5354.36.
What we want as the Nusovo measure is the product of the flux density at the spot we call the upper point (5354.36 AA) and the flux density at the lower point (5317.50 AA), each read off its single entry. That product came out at 9176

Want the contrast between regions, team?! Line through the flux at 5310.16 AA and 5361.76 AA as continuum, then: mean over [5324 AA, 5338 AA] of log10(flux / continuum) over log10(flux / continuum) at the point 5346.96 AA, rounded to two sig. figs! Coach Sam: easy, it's 3.6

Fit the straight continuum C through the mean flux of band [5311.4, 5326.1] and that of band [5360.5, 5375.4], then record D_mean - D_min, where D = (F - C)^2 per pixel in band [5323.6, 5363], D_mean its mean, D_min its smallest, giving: 41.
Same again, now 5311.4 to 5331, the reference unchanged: 17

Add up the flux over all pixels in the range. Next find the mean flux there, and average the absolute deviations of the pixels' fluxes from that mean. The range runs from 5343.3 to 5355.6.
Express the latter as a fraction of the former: 0.0096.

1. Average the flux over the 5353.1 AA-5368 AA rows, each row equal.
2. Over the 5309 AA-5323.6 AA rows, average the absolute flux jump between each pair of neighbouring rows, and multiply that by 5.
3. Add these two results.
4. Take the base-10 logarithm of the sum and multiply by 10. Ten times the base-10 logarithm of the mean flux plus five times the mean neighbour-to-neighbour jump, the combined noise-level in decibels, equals 20.8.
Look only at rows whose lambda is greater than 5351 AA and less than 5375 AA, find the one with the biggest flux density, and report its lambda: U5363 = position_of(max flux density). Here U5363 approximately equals 5354.36 AA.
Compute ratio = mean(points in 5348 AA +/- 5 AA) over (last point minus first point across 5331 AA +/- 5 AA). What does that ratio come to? 28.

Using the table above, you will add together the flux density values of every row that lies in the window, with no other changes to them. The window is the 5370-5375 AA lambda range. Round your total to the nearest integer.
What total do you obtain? 184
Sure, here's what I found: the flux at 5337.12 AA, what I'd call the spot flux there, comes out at 91.18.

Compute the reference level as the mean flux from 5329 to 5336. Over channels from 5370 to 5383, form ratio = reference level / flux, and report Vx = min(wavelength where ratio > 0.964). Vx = 5371.64 AA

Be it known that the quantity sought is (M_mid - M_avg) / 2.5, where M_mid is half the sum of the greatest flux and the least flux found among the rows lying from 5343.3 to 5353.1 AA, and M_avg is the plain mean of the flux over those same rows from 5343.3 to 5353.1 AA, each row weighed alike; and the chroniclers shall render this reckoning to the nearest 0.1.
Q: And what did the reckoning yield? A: -1.0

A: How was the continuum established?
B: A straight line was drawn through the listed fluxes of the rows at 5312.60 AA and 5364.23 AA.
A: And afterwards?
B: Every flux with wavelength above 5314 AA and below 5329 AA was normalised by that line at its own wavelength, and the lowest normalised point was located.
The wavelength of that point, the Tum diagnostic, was 5315.05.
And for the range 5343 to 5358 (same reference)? 5344.50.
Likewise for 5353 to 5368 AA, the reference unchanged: 5366.70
